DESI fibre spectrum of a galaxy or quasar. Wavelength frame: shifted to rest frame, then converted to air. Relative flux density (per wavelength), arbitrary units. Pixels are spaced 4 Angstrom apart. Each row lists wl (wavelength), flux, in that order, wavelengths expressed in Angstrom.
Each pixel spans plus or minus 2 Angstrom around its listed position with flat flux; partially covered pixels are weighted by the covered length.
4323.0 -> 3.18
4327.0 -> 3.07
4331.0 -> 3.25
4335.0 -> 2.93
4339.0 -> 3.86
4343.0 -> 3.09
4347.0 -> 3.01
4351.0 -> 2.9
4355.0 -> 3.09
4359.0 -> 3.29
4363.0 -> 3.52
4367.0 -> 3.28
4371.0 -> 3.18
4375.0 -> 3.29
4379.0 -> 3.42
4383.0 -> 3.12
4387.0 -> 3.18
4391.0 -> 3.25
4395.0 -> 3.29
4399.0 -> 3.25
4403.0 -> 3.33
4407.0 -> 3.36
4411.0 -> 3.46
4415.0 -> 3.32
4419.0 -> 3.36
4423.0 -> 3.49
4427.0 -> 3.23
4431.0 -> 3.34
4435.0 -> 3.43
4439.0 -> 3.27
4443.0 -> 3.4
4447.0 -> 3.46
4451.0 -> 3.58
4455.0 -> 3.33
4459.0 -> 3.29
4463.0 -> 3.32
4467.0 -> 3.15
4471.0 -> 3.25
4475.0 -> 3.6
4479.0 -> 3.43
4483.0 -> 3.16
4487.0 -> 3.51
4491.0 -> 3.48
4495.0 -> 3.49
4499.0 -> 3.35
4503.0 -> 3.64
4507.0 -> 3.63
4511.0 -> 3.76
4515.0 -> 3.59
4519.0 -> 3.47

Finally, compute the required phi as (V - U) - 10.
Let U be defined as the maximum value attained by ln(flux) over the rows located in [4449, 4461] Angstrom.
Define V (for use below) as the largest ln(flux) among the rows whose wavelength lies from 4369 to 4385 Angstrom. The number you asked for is -10.05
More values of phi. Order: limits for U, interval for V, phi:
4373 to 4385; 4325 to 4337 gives -10.05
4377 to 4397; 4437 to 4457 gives -9.95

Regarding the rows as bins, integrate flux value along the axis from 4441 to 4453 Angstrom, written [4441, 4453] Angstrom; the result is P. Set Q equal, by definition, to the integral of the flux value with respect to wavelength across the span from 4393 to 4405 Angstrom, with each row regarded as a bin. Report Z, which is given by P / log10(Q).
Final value 26.2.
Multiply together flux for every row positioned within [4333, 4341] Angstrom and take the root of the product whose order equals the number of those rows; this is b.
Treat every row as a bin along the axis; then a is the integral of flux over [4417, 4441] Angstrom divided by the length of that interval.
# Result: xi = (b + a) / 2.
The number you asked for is 3.36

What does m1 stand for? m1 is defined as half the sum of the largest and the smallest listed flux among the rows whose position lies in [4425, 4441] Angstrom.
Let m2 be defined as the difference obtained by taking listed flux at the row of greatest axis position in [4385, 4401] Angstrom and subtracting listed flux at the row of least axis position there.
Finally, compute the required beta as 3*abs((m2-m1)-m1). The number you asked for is 19.77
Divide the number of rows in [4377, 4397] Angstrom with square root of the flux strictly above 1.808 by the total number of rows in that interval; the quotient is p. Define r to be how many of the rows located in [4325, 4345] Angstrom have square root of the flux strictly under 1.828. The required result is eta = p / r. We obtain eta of 0.100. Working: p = 0.4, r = 4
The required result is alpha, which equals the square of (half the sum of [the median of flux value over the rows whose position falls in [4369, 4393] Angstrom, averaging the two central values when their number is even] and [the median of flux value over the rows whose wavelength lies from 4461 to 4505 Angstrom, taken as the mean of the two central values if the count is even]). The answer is 11.0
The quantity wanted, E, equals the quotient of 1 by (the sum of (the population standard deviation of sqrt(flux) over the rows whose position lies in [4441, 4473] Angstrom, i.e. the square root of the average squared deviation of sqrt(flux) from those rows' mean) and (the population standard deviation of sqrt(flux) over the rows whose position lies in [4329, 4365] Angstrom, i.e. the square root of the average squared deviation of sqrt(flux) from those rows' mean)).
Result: 9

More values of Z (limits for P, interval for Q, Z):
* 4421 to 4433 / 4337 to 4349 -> 25.1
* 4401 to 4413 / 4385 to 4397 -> 25.5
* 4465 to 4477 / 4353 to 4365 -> 25.0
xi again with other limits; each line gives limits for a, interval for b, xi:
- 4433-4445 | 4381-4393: 3.27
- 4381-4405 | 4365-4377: 3.24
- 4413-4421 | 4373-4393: 3.30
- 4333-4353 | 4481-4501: 3.28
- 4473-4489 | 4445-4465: 3.41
